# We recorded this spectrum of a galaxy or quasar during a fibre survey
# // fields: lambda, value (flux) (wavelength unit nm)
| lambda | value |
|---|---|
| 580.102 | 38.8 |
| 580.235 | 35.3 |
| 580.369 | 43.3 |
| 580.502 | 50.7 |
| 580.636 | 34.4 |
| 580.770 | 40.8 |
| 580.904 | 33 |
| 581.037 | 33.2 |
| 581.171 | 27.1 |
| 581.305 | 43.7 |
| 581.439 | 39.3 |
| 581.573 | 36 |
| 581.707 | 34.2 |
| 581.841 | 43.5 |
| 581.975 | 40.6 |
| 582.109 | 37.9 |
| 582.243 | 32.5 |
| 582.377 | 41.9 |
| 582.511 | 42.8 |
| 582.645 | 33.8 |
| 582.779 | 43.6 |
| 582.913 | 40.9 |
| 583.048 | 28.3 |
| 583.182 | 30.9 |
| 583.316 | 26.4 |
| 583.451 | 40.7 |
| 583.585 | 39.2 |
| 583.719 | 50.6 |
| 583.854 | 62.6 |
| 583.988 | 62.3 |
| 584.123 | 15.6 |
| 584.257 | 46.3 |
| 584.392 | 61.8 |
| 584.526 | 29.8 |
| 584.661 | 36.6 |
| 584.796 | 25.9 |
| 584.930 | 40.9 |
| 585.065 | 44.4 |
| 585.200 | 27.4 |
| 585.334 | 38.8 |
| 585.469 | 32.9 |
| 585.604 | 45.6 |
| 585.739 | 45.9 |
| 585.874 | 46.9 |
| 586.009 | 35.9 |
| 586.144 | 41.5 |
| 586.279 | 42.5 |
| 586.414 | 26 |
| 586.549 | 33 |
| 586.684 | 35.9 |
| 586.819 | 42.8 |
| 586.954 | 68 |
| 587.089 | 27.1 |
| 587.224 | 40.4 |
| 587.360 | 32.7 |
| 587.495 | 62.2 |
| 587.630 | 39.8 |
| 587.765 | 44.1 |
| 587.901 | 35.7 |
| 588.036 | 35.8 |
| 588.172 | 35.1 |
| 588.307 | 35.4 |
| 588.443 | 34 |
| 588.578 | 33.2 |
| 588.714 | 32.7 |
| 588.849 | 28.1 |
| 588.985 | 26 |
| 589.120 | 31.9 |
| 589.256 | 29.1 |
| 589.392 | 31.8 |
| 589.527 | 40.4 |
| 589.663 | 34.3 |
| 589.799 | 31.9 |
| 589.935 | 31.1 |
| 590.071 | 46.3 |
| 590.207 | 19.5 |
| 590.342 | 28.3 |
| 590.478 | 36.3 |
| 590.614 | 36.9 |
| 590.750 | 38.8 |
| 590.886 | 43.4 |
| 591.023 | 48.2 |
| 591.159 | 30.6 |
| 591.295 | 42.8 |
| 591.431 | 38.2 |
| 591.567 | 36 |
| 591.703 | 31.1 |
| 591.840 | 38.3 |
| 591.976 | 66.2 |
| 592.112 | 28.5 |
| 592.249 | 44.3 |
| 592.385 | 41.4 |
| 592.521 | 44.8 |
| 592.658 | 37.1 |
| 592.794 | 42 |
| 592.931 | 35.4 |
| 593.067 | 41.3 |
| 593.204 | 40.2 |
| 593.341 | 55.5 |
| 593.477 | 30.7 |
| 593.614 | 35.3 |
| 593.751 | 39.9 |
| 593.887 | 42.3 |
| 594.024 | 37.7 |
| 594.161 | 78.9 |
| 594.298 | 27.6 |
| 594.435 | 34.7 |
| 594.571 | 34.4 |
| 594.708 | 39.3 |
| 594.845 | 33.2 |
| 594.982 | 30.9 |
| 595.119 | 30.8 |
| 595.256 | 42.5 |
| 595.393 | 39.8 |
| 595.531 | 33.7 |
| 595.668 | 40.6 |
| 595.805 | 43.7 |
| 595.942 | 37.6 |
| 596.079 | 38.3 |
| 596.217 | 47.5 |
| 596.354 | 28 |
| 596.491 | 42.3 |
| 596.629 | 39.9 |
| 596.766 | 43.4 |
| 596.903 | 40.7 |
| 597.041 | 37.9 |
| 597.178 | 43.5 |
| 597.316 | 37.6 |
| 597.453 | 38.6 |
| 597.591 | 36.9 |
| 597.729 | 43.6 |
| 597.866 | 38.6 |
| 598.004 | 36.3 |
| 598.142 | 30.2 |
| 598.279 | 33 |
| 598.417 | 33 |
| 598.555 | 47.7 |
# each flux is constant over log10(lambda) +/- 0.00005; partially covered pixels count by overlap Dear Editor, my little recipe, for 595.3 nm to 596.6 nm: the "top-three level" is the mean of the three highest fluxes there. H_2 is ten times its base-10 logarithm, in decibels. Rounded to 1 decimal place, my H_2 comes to 16.5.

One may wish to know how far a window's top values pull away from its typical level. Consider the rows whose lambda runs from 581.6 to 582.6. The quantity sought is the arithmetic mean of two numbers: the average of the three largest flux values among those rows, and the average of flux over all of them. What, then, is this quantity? 41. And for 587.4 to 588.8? 44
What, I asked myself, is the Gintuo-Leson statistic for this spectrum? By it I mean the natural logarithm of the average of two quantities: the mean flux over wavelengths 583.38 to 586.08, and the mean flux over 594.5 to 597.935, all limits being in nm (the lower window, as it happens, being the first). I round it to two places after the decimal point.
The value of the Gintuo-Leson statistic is 3.69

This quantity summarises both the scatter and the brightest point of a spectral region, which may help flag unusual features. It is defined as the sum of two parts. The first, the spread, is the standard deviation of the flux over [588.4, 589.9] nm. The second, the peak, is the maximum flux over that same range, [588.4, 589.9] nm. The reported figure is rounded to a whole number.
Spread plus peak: 44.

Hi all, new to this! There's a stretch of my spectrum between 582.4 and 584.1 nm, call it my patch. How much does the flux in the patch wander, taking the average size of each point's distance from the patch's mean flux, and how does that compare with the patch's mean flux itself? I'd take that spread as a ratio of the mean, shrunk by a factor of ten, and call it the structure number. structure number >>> 0.021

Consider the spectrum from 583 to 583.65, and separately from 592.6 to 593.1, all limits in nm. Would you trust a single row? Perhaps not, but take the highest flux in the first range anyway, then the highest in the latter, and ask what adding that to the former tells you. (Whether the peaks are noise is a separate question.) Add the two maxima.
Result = 83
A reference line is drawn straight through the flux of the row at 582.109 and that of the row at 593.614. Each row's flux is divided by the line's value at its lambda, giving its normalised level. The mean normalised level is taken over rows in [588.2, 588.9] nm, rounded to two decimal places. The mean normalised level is 0.90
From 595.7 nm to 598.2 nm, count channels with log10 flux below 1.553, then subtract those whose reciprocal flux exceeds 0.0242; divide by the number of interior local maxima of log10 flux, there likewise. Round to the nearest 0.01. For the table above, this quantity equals -1.67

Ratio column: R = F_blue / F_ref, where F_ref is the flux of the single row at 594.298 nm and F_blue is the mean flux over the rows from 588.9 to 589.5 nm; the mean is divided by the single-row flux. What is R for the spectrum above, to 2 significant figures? 1.1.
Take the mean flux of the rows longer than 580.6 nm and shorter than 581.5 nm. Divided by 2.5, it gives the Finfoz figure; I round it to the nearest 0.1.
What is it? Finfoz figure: 14.4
